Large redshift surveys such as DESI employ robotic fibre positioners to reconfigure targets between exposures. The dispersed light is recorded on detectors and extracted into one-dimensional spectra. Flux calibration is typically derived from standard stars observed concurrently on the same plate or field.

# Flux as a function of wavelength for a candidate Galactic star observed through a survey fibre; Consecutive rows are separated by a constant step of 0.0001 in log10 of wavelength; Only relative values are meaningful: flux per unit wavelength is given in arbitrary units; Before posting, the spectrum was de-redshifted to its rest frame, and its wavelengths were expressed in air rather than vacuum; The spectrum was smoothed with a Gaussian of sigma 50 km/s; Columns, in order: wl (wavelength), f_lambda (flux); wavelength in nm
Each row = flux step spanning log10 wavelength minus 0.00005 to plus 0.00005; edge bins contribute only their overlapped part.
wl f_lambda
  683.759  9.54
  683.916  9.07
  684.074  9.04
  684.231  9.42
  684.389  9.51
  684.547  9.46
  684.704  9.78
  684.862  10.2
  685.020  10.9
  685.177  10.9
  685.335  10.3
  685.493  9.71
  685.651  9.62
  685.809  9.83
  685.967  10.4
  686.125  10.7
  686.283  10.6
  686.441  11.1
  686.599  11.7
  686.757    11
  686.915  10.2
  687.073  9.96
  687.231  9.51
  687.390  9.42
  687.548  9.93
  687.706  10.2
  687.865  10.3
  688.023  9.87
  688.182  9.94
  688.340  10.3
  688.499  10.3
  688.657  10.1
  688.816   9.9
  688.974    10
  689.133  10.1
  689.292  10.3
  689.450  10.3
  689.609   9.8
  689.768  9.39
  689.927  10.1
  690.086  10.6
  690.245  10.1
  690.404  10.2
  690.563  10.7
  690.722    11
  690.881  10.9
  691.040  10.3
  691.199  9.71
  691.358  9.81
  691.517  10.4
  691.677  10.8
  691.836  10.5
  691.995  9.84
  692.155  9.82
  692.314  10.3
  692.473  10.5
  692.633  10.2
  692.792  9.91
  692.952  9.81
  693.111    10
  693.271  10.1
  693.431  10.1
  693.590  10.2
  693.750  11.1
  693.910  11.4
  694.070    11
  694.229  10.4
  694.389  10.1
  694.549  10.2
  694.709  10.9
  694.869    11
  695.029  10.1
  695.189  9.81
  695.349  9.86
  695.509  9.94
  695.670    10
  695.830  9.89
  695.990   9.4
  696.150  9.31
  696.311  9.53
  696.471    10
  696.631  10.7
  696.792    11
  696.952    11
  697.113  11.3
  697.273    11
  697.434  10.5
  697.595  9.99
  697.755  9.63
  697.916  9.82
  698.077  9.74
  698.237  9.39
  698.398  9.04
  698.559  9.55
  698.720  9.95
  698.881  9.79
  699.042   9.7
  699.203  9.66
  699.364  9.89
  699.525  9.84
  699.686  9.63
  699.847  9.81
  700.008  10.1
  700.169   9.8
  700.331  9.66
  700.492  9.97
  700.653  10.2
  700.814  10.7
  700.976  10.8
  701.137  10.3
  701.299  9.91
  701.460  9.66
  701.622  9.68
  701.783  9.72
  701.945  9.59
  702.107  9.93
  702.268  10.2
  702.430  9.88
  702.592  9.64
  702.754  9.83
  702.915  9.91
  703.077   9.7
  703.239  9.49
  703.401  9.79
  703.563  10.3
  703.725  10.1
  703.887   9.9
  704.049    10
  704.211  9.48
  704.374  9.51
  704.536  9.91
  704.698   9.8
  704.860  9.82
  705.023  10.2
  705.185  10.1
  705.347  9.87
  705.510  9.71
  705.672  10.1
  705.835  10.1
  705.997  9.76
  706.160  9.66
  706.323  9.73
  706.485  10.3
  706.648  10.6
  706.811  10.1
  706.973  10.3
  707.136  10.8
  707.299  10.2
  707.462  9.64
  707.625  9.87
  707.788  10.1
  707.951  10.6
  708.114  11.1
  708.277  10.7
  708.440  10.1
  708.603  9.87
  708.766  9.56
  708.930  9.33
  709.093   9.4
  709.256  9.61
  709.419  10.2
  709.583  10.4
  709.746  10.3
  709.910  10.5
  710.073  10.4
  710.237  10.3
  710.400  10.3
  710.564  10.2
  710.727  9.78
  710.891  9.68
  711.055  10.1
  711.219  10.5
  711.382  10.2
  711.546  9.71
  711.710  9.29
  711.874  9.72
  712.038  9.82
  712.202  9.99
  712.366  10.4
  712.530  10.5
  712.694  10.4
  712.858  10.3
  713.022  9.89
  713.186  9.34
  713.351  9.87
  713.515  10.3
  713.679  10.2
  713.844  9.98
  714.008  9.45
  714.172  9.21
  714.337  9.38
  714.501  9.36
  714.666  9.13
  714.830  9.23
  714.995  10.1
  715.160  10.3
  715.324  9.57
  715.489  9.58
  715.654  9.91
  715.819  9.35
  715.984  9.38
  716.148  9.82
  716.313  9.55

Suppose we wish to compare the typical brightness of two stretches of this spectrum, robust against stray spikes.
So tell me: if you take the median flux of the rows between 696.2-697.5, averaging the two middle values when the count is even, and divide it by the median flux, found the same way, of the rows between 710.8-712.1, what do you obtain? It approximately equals 1.111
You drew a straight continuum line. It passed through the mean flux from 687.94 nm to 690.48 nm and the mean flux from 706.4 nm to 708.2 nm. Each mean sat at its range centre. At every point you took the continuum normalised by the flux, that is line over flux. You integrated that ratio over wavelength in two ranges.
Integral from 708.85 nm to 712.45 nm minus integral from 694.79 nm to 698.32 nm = 0.18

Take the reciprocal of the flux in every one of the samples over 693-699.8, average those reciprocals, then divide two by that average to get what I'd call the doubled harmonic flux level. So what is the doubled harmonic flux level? 20.2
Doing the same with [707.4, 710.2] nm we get 20.2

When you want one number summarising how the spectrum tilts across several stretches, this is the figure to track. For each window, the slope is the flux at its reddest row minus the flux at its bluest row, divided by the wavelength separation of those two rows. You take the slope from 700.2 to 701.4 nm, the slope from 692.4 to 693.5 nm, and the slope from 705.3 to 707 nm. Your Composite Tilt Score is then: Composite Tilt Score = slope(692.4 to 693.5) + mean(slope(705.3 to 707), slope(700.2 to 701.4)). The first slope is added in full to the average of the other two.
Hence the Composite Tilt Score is -0.16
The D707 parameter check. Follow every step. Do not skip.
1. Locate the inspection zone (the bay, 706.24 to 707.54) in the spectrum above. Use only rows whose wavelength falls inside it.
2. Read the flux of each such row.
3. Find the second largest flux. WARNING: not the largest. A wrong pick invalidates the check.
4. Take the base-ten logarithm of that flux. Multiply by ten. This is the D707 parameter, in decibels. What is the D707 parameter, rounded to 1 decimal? 10.3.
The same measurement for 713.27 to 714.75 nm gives 10.1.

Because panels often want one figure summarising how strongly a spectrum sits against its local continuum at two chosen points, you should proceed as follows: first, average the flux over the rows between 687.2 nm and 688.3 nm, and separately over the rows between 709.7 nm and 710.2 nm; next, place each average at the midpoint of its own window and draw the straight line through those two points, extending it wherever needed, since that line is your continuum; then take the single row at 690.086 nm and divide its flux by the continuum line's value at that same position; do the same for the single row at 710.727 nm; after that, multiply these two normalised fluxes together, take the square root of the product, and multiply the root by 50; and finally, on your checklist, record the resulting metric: 50.0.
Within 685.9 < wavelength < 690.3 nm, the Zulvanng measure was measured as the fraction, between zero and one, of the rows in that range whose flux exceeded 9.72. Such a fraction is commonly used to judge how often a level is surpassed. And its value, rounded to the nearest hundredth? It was 0.89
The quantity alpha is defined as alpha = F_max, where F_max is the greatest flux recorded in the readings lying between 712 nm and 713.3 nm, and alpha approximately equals 10.5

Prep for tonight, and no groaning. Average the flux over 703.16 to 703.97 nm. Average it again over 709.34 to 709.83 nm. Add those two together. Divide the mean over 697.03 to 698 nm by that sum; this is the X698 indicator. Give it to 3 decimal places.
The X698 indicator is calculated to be 0.513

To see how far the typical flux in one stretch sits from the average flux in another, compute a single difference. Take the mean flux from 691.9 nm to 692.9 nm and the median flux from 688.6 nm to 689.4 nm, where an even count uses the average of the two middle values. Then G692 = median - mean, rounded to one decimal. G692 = 0.0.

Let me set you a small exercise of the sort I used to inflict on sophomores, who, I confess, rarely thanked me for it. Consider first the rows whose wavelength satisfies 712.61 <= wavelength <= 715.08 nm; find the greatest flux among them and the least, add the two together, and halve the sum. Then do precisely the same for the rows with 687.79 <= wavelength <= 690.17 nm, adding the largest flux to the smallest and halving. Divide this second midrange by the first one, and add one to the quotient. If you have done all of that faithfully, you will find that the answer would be 2.02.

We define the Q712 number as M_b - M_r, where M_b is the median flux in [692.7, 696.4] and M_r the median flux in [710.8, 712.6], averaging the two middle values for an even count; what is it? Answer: 0.11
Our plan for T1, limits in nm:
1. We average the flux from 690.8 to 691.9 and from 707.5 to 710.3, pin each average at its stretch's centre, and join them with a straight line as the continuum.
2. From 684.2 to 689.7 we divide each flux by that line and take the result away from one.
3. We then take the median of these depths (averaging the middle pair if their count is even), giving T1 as 0.026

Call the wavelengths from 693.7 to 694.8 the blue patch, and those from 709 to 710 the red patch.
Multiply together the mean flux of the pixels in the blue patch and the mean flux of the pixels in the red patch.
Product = 108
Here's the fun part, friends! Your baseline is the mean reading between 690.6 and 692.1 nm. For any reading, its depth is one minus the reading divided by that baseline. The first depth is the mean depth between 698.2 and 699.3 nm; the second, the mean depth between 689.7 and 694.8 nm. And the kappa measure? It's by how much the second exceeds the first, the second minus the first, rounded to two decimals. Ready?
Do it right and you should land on -0.07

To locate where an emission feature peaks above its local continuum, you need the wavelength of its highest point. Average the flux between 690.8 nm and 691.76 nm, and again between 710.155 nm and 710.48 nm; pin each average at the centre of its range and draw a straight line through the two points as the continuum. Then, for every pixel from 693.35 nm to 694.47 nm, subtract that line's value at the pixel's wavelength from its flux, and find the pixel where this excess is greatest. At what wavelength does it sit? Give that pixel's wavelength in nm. 693.910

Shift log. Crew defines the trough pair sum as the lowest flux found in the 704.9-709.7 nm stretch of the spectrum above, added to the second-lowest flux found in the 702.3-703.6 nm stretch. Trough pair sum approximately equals 19.0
